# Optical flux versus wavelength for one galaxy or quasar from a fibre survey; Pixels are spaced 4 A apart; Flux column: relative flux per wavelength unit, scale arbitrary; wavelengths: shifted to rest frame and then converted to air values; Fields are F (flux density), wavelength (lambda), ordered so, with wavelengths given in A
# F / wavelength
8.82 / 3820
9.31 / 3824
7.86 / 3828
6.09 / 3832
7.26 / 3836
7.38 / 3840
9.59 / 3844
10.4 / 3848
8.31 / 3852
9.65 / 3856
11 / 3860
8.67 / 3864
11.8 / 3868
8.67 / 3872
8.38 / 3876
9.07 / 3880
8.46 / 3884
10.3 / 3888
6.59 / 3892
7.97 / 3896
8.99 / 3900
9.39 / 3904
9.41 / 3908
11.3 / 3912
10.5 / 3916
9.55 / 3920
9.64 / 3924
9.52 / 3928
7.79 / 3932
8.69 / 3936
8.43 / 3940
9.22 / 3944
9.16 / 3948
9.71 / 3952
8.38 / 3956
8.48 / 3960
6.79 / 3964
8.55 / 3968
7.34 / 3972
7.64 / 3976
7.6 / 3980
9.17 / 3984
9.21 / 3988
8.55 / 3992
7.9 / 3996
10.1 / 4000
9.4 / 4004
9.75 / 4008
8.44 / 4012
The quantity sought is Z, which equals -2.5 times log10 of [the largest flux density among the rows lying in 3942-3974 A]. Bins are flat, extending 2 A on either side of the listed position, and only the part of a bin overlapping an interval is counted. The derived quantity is -2.47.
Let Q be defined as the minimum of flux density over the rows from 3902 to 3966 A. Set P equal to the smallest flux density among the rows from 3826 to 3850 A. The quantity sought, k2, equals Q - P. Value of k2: 0.7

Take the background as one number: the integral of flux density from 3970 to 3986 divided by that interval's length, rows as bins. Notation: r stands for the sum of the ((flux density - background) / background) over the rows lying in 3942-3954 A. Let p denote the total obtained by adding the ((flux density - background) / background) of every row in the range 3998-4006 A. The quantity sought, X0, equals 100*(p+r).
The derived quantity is 100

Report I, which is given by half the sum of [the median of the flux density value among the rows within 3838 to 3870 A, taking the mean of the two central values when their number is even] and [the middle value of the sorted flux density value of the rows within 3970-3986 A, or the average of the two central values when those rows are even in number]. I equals 8.6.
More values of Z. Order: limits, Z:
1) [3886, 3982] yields -2.63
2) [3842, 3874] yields -2.68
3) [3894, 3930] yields -2.63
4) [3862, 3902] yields -2.68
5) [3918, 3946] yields -2.46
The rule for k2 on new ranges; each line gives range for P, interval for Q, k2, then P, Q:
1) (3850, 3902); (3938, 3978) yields 0.2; 6.59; 6.79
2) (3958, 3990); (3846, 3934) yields -0.2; 6.79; 6.59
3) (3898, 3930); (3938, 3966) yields -2.2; 8.99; 6.79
